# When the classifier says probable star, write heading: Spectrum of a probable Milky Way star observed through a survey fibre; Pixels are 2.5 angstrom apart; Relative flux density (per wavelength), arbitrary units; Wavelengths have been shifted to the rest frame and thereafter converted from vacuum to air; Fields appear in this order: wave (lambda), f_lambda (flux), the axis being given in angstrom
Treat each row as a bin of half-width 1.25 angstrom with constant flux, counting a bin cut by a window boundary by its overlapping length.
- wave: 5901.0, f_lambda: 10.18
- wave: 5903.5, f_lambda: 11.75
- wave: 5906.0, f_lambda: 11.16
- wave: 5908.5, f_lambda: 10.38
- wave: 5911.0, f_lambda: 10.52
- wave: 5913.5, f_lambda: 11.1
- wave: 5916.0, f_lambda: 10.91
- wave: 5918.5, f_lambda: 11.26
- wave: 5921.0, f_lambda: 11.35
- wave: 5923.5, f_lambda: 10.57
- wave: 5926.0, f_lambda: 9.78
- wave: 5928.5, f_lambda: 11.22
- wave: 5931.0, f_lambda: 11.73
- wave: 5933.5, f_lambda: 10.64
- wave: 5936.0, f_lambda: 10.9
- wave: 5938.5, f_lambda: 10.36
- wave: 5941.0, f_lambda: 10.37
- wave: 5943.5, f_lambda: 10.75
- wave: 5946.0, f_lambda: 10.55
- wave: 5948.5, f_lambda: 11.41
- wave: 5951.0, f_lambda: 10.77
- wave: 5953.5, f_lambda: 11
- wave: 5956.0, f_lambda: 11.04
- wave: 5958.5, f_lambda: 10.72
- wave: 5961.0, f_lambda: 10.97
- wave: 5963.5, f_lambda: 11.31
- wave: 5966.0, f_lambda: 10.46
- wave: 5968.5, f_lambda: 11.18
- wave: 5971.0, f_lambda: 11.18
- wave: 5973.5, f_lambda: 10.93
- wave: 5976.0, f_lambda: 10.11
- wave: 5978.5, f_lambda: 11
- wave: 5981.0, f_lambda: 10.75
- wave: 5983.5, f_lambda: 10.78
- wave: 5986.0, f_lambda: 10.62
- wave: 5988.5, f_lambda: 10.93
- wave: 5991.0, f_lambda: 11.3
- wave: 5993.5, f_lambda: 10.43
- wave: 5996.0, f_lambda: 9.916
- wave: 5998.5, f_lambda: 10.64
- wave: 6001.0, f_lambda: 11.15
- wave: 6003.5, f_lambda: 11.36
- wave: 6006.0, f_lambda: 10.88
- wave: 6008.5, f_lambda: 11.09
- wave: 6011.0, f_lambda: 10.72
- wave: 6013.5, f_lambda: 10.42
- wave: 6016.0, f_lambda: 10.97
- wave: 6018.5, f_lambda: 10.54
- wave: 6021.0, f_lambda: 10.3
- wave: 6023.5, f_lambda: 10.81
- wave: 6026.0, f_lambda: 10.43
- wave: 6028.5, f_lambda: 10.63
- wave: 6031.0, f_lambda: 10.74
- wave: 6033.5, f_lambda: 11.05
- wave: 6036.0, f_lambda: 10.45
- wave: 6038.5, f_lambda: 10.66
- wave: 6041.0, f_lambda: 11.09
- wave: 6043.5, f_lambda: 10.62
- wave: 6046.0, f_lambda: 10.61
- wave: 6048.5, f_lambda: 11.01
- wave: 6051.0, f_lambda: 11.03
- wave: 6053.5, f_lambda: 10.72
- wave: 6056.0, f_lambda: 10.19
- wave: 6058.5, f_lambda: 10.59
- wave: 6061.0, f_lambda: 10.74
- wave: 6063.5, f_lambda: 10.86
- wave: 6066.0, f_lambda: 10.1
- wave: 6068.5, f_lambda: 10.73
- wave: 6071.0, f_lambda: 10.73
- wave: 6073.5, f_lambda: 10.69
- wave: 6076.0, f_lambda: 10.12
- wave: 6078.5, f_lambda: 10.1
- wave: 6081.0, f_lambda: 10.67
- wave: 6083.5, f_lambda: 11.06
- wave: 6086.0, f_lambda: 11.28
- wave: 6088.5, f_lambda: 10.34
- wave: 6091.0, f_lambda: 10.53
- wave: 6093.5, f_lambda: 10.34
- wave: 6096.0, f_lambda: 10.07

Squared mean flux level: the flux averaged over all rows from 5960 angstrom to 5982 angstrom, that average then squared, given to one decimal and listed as 118.3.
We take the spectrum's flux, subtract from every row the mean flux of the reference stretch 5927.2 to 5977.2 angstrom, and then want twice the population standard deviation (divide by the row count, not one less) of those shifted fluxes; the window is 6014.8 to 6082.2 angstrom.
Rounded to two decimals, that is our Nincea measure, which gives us 0.57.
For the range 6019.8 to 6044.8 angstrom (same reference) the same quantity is 0.49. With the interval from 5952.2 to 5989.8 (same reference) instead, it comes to 0.59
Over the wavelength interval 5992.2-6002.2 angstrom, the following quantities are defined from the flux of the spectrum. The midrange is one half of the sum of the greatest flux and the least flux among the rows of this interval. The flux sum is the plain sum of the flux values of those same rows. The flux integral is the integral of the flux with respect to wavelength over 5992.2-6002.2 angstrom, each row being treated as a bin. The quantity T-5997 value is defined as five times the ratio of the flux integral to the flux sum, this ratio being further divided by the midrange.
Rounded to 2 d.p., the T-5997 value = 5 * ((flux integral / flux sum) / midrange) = 1.19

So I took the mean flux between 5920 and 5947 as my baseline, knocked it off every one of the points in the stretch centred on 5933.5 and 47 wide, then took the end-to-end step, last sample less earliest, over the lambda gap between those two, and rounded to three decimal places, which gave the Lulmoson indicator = 0.012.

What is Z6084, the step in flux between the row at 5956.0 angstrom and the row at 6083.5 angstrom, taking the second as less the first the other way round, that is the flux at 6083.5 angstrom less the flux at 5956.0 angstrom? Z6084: 0.02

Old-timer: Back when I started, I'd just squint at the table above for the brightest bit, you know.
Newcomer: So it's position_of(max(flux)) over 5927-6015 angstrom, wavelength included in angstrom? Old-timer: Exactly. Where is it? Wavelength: 5931.0 angstrom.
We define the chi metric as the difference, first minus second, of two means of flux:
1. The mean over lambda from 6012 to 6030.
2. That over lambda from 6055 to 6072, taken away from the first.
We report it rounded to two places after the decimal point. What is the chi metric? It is 0.02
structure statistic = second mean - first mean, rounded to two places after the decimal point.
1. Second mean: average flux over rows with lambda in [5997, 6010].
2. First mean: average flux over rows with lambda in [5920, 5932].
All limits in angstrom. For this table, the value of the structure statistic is 0.09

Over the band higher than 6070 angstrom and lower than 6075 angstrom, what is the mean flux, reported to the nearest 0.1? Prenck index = 10.7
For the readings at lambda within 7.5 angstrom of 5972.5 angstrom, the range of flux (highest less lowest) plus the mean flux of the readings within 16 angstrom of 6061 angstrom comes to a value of 11.7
